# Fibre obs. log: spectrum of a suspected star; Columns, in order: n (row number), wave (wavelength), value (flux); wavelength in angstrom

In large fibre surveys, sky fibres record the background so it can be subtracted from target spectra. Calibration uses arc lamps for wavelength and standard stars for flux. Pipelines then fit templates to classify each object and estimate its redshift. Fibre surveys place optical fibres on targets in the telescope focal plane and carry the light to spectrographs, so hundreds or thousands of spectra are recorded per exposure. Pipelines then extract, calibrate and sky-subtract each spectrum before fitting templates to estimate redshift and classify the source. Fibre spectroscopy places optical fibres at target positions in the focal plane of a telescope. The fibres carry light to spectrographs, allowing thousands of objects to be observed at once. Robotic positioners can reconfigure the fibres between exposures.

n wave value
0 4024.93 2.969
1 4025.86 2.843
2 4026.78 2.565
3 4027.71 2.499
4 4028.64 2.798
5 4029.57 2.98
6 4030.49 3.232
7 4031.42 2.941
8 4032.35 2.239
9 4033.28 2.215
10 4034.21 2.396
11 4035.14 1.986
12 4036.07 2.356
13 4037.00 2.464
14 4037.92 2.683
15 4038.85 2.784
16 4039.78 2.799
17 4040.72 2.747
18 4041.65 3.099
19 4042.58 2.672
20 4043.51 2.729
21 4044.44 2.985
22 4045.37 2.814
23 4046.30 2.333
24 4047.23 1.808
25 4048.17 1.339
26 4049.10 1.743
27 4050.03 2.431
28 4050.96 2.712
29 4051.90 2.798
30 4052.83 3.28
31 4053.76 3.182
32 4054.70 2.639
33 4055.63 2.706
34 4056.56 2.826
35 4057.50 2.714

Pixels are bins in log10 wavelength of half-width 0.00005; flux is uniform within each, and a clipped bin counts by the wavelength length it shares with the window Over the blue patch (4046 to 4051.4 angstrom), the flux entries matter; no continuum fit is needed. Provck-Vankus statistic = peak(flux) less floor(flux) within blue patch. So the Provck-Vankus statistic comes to 1.37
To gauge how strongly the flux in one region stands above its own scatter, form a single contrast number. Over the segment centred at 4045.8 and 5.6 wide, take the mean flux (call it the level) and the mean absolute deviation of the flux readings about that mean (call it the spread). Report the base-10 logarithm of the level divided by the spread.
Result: 0.7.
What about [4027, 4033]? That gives 1.0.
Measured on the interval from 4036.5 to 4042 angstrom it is 1.3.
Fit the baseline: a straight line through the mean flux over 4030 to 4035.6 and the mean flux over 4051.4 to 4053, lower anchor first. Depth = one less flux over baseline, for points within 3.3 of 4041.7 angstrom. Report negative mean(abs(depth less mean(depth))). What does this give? -0.04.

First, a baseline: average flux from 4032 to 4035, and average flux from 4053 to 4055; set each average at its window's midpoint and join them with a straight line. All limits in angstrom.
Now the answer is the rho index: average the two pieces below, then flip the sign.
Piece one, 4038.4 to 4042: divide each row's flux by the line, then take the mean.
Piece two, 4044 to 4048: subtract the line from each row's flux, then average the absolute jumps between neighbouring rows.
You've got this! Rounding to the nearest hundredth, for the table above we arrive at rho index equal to -0.78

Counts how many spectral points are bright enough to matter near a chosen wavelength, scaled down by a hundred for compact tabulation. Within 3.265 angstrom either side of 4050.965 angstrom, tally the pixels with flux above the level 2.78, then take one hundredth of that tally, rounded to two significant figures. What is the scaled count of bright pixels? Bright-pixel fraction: 0.030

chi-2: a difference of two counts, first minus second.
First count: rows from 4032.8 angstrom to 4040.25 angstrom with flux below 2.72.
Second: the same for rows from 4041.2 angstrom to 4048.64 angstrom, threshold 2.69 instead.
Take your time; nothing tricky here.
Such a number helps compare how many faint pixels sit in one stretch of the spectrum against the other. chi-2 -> 2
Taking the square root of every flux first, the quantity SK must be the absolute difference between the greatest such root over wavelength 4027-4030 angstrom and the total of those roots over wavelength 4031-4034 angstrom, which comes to 3.0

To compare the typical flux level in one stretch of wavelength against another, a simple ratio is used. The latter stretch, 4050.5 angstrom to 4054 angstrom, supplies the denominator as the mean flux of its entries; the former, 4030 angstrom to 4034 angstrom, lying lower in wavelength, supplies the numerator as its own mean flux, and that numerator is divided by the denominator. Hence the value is 0.89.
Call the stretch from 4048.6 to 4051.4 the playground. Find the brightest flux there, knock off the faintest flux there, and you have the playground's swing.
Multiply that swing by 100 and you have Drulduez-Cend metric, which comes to 97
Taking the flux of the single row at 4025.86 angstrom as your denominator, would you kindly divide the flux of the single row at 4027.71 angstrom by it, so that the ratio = 0.88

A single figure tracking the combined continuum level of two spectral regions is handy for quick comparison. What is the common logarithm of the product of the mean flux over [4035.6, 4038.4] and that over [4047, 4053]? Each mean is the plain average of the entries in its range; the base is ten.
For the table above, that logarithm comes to 0.76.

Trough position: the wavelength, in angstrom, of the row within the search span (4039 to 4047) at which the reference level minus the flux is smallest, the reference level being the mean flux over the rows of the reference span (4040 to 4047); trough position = 4041.65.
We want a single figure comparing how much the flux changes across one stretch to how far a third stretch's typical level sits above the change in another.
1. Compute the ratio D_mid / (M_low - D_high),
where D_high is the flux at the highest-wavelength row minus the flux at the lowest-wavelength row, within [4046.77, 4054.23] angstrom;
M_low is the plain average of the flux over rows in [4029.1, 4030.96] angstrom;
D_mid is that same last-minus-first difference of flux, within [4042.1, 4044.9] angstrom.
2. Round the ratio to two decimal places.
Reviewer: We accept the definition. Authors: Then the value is 0.18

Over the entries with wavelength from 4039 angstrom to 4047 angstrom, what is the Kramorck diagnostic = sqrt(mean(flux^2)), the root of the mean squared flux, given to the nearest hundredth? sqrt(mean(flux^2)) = 2.78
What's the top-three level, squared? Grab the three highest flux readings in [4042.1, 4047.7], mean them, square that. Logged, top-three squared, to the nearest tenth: 8.1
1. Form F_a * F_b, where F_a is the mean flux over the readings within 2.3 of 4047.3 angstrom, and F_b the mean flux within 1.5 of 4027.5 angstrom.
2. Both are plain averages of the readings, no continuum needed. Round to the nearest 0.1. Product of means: 5.3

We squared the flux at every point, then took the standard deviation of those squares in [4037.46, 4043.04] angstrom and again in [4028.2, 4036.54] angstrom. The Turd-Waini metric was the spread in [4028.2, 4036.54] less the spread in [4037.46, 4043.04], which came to 1.3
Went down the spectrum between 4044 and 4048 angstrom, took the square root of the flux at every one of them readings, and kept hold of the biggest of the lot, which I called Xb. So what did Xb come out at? 1.73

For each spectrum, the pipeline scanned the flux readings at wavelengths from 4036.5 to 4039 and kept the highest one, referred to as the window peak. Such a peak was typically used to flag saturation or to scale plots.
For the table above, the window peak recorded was 2.784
